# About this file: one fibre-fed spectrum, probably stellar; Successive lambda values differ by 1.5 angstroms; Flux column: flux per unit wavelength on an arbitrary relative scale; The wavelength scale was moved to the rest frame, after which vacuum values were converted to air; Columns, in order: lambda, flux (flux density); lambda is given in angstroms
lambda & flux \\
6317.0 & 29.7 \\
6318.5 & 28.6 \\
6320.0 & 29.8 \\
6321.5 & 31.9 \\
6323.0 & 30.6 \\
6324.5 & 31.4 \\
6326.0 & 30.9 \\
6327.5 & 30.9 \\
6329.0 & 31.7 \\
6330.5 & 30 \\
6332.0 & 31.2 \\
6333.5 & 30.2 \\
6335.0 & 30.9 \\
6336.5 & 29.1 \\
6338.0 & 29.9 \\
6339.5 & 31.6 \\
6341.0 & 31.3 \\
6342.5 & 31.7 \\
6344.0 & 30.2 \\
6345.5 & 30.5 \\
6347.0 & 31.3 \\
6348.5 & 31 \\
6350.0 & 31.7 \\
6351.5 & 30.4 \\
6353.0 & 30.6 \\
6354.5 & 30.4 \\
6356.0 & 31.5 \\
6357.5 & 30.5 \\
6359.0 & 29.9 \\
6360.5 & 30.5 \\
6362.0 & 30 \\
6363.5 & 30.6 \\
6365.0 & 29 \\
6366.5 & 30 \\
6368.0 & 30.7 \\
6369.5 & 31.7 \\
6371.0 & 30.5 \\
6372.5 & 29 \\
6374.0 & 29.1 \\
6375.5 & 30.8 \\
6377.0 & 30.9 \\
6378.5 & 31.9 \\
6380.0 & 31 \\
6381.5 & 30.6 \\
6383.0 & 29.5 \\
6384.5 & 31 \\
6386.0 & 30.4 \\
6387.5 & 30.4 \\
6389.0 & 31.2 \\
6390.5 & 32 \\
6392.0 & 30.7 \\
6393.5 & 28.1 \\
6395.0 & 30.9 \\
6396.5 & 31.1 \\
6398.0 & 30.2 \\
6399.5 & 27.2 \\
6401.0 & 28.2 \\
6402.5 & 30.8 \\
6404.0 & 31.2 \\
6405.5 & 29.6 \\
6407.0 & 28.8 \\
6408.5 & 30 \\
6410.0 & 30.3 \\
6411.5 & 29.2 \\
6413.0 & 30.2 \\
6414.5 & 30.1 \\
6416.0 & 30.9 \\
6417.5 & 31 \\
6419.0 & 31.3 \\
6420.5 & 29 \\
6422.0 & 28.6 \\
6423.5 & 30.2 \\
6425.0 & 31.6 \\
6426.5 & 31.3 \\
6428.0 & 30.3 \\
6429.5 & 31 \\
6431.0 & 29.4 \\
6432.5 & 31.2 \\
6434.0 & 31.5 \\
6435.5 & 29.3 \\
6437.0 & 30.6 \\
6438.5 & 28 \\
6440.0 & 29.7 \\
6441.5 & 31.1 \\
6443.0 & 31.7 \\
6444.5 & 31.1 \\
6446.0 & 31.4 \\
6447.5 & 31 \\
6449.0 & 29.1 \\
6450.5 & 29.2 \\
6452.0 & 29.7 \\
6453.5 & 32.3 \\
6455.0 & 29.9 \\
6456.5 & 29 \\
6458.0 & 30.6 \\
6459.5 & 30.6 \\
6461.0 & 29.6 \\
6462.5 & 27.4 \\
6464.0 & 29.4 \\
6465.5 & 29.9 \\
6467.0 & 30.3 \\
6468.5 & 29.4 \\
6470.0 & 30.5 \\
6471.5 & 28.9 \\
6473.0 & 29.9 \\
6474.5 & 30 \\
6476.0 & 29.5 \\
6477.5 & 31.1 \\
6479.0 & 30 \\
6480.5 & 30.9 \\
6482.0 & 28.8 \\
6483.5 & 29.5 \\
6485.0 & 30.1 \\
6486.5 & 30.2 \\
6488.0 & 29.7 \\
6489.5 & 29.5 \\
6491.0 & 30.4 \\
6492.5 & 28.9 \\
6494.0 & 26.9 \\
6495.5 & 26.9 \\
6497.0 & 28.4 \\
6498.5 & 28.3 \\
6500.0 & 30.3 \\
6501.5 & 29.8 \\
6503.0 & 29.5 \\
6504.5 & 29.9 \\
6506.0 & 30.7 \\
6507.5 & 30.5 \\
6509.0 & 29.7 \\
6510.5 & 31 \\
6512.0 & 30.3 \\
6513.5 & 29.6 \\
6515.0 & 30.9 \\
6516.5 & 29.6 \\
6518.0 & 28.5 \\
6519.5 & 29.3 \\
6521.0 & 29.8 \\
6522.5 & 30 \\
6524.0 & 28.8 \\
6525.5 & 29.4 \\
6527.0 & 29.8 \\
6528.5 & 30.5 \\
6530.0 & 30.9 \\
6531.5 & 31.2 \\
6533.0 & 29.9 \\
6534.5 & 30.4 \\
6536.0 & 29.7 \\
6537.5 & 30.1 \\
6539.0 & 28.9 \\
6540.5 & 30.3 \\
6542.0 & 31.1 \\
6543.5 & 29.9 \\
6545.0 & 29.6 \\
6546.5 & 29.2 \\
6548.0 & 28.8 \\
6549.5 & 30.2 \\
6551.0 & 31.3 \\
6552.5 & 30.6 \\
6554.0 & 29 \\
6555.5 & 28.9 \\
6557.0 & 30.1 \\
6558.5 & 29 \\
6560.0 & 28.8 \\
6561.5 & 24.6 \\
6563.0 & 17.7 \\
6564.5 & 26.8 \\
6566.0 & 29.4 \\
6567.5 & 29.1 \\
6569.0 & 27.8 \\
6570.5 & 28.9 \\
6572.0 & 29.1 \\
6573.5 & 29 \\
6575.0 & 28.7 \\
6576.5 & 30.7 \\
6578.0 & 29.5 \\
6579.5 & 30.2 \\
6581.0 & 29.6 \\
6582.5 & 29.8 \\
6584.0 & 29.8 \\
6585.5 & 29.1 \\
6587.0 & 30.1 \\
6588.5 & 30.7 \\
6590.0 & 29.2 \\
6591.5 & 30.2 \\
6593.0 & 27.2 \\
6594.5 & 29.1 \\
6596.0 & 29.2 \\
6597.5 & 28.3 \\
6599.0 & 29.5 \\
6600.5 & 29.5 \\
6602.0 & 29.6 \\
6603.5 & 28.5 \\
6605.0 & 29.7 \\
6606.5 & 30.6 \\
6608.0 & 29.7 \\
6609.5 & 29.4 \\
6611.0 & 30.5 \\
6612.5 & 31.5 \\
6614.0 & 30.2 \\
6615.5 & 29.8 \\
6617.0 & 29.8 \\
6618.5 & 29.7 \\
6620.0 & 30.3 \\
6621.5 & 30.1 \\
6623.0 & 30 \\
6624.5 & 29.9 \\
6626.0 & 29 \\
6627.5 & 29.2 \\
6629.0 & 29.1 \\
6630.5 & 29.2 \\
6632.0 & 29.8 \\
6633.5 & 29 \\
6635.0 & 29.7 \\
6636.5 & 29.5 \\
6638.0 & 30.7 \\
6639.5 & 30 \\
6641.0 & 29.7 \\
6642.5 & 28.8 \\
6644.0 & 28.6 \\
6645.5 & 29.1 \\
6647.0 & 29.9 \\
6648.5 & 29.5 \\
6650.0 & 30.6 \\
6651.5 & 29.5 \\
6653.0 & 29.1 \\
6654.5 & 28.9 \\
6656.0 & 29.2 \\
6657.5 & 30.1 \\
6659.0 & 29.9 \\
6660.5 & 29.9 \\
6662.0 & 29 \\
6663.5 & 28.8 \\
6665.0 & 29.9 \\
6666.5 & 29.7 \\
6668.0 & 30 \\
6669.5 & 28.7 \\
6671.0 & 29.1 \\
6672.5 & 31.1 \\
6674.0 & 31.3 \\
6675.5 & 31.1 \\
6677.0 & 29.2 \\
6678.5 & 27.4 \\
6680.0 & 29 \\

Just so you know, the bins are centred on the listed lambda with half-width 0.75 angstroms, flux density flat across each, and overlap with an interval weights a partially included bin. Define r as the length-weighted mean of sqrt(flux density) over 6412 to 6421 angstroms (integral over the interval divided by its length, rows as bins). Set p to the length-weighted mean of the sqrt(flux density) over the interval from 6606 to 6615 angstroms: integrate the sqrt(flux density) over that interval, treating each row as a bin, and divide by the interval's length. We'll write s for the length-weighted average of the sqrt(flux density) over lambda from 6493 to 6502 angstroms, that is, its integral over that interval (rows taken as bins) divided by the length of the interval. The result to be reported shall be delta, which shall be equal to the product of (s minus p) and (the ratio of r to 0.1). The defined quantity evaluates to -9.7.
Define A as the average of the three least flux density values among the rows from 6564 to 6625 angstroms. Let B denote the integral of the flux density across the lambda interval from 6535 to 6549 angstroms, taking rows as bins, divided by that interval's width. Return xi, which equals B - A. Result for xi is 2.49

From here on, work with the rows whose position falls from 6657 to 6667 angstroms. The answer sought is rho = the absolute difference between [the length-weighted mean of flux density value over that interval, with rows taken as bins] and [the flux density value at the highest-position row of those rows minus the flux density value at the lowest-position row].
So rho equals 30.0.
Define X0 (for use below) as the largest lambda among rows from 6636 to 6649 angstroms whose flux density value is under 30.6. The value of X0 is 6648.5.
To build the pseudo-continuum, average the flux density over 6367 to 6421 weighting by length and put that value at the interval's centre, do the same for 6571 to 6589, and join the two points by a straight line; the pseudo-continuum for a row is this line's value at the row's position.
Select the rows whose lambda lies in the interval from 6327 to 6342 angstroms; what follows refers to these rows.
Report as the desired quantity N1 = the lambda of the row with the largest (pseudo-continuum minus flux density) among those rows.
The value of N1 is 6336.5 angstroms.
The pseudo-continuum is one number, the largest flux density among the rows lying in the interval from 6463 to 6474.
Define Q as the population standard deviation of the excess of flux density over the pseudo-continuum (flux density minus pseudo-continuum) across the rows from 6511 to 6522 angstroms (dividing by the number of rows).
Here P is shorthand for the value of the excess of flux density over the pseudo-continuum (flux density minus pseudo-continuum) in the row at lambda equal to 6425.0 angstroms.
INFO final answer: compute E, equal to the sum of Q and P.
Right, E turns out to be 1.8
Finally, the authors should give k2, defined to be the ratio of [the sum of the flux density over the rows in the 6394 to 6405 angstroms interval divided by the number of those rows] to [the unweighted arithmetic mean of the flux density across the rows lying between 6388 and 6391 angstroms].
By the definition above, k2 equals 0.95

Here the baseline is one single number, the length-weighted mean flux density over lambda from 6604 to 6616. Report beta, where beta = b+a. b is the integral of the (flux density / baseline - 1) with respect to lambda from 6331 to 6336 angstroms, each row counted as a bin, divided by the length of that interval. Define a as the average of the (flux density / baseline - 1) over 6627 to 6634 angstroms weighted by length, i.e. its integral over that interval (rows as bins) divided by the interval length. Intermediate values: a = -0.029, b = 0.016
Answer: -0.013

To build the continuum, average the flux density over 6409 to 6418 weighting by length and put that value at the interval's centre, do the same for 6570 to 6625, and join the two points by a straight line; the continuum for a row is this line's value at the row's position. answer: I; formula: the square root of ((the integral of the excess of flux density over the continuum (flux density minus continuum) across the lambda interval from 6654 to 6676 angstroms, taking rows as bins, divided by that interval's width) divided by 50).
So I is 0.085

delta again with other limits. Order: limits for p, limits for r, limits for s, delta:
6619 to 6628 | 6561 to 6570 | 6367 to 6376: 2.4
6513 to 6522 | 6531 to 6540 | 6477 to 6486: 2.1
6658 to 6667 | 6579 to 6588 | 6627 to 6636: -1.0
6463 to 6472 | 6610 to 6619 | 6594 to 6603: -2.6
